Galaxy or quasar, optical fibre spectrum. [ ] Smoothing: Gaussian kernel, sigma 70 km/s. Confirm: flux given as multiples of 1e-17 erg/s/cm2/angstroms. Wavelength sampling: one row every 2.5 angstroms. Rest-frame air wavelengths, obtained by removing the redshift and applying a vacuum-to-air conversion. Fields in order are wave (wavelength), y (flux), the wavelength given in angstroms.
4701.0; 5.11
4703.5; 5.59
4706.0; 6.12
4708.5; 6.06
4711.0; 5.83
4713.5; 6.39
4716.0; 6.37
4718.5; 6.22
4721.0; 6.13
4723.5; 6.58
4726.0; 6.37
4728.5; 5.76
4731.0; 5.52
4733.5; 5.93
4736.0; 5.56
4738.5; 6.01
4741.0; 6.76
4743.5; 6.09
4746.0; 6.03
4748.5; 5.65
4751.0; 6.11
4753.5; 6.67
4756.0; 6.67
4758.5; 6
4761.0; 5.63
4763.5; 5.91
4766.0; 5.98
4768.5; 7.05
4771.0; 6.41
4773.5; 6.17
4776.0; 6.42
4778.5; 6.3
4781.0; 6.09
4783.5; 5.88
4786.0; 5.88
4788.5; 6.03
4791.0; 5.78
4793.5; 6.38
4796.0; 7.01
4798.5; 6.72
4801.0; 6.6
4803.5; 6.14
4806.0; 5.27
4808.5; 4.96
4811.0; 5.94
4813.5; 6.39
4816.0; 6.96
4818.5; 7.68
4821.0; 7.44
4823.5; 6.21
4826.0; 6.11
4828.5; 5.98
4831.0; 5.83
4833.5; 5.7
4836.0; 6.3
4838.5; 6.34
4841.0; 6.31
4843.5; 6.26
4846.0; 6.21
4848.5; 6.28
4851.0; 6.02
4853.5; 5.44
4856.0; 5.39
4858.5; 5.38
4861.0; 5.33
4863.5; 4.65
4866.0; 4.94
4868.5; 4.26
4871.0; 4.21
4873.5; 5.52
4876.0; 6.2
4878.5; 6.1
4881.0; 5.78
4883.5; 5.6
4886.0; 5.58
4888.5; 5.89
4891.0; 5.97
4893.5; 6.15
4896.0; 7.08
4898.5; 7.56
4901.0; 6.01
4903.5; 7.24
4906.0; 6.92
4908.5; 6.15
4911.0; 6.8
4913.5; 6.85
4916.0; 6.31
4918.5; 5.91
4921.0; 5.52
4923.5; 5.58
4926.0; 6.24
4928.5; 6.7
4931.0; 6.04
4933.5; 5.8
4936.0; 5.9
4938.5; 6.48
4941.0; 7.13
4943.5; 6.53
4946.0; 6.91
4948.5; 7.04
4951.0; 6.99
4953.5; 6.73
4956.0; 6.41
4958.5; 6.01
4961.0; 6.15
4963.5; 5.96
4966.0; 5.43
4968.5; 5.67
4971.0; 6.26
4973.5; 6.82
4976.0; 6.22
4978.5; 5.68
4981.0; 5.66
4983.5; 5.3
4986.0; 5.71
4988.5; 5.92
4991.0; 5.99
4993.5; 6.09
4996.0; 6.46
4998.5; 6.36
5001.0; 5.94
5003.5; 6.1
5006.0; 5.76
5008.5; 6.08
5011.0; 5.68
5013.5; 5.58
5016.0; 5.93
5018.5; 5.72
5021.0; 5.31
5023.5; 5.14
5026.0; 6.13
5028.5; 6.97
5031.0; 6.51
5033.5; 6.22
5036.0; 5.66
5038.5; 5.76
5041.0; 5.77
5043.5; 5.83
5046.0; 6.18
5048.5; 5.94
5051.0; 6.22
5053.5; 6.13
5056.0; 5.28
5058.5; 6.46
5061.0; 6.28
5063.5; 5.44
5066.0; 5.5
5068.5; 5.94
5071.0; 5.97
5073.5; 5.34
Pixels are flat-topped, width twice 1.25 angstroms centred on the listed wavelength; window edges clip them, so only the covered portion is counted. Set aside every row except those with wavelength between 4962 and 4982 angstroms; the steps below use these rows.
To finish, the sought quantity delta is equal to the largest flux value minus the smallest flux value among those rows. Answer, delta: 1.39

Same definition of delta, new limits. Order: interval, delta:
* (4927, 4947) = 1.33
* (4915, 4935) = 1.18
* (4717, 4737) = 1.06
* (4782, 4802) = 1.23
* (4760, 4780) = 1.42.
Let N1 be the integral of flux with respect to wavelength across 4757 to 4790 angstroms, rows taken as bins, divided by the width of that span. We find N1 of 6.1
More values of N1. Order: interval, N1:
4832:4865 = 5.8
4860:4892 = 5.4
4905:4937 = 6.2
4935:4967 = 6.4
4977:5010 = 5.9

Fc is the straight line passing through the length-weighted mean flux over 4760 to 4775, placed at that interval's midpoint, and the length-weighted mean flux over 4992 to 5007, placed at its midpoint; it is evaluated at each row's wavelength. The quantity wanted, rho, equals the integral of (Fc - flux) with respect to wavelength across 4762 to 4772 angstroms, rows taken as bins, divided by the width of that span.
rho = -0.1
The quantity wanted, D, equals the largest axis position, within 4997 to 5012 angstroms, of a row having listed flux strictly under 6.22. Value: 5011.0 angstroms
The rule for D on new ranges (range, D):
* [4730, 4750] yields 4748.5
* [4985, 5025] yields 5023.5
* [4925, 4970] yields 4968.5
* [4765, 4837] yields 4833.5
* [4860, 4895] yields 4893.5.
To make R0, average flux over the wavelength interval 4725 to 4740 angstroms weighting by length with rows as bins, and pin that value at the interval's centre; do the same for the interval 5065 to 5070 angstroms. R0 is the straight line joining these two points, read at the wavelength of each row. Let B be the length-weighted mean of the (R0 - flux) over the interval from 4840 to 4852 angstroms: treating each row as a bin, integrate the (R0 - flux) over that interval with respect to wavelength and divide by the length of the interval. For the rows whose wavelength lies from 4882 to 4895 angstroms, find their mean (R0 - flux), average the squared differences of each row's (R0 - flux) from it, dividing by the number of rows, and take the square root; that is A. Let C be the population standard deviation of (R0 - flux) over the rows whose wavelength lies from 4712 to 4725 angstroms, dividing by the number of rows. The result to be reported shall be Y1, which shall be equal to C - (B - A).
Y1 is 0.77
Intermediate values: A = 0.22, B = -0.39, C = 0.15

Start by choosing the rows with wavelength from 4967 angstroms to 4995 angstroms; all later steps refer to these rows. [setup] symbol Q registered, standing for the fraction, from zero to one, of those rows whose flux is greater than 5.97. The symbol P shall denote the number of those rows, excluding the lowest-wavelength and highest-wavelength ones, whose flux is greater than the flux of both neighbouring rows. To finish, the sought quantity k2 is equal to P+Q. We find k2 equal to 1.5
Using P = 1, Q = 0.45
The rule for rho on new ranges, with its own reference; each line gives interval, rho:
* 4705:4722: 0.1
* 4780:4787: 0.3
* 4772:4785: 0.0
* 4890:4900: -0.5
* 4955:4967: 0.1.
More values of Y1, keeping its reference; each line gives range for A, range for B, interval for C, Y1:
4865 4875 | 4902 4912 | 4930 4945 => 1.95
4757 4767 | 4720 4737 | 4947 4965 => 0.68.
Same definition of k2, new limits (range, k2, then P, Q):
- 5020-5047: 1.5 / 1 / 0.45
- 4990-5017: 3.5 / 3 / 0.55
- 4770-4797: 2.7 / 2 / 0.73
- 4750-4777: 1.8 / 1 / 0.82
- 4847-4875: 1.2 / 1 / 0.18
